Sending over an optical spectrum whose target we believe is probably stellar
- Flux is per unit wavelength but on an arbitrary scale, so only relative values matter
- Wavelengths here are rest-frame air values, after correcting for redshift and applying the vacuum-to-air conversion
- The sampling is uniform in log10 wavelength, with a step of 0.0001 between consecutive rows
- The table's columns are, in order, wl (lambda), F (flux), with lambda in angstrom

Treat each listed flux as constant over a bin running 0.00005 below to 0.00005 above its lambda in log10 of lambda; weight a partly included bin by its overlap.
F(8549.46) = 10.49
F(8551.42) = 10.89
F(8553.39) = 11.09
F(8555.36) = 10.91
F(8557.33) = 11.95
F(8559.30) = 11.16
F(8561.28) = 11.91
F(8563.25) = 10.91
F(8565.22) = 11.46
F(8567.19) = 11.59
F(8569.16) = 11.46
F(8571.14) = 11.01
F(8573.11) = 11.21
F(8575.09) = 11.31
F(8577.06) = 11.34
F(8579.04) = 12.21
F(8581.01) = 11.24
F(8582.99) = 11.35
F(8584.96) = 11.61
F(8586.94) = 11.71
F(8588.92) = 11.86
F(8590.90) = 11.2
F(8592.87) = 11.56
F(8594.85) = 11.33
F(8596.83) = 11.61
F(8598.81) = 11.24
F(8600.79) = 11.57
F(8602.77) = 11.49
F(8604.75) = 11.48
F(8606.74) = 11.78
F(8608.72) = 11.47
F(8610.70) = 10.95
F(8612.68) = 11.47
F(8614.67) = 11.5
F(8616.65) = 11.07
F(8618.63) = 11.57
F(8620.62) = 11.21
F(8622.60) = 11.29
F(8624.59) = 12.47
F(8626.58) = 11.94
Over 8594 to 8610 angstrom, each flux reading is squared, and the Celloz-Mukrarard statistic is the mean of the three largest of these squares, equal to 136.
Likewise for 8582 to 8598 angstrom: 138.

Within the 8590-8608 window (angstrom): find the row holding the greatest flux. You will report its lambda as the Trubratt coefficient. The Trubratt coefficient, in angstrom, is 8606.74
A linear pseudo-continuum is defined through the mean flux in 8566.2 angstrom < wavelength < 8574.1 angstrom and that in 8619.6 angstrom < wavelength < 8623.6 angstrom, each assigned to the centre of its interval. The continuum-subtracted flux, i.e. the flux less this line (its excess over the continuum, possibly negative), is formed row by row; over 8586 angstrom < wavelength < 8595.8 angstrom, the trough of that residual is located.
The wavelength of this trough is 8590.90 angstrom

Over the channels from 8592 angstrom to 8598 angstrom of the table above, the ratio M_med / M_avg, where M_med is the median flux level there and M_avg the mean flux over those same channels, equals 1.01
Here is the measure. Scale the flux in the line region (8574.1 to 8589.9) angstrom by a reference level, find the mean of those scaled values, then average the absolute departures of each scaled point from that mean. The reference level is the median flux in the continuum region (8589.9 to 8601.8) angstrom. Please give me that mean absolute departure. 0.023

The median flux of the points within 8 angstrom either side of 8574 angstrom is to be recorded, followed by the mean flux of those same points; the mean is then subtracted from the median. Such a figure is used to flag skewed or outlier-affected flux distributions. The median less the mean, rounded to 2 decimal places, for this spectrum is -0.10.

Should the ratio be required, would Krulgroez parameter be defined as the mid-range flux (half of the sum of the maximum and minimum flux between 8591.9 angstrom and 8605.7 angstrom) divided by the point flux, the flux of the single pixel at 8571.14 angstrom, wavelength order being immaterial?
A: 1.038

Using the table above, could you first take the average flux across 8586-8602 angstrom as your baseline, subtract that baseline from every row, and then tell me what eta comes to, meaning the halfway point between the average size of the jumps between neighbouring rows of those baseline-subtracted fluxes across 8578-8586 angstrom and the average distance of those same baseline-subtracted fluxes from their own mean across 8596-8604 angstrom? 0.28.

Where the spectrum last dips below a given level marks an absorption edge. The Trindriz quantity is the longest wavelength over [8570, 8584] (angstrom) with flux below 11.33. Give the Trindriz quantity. 8581.01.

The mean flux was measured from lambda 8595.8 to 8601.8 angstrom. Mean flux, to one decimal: 11.5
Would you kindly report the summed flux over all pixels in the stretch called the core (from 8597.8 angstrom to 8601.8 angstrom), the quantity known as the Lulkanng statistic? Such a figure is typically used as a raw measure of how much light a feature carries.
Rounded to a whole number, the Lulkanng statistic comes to 23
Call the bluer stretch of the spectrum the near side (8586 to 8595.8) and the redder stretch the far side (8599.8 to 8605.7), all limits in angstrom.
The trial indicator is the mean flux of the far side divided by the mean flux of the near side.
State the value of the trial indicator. 1.00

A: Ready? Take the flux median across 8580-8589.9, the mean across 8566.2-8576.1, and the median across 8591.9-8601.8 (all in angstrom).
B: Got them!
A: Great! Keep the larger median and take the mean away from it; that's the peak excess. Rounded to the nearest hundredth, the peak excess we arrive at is 0.29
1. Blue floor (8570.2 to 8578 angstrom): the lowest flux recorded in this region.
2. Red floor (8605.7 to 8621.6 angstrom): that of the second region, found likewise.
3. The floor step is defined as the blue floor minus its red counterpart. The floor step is 0.06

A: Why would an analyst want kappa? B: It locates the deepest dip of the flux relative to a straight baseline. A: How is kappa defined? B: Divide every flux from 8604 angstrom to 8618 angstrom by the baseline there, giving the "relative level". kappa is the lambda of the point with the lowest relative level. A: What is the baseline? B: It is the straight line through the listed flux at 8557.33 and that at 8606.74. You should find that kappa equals 8610.70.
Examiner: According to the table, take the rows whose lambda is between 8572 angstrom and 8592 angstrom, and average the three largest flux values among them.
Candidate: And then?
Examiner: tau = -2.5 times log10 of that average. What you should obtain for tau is -2.69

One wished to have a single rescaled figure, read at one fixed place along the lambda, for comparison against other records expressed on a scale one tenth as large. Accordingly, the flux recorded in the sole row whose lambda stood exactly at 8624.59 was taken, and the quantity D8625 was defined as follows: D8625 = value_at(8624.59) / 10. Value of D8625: 1.25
